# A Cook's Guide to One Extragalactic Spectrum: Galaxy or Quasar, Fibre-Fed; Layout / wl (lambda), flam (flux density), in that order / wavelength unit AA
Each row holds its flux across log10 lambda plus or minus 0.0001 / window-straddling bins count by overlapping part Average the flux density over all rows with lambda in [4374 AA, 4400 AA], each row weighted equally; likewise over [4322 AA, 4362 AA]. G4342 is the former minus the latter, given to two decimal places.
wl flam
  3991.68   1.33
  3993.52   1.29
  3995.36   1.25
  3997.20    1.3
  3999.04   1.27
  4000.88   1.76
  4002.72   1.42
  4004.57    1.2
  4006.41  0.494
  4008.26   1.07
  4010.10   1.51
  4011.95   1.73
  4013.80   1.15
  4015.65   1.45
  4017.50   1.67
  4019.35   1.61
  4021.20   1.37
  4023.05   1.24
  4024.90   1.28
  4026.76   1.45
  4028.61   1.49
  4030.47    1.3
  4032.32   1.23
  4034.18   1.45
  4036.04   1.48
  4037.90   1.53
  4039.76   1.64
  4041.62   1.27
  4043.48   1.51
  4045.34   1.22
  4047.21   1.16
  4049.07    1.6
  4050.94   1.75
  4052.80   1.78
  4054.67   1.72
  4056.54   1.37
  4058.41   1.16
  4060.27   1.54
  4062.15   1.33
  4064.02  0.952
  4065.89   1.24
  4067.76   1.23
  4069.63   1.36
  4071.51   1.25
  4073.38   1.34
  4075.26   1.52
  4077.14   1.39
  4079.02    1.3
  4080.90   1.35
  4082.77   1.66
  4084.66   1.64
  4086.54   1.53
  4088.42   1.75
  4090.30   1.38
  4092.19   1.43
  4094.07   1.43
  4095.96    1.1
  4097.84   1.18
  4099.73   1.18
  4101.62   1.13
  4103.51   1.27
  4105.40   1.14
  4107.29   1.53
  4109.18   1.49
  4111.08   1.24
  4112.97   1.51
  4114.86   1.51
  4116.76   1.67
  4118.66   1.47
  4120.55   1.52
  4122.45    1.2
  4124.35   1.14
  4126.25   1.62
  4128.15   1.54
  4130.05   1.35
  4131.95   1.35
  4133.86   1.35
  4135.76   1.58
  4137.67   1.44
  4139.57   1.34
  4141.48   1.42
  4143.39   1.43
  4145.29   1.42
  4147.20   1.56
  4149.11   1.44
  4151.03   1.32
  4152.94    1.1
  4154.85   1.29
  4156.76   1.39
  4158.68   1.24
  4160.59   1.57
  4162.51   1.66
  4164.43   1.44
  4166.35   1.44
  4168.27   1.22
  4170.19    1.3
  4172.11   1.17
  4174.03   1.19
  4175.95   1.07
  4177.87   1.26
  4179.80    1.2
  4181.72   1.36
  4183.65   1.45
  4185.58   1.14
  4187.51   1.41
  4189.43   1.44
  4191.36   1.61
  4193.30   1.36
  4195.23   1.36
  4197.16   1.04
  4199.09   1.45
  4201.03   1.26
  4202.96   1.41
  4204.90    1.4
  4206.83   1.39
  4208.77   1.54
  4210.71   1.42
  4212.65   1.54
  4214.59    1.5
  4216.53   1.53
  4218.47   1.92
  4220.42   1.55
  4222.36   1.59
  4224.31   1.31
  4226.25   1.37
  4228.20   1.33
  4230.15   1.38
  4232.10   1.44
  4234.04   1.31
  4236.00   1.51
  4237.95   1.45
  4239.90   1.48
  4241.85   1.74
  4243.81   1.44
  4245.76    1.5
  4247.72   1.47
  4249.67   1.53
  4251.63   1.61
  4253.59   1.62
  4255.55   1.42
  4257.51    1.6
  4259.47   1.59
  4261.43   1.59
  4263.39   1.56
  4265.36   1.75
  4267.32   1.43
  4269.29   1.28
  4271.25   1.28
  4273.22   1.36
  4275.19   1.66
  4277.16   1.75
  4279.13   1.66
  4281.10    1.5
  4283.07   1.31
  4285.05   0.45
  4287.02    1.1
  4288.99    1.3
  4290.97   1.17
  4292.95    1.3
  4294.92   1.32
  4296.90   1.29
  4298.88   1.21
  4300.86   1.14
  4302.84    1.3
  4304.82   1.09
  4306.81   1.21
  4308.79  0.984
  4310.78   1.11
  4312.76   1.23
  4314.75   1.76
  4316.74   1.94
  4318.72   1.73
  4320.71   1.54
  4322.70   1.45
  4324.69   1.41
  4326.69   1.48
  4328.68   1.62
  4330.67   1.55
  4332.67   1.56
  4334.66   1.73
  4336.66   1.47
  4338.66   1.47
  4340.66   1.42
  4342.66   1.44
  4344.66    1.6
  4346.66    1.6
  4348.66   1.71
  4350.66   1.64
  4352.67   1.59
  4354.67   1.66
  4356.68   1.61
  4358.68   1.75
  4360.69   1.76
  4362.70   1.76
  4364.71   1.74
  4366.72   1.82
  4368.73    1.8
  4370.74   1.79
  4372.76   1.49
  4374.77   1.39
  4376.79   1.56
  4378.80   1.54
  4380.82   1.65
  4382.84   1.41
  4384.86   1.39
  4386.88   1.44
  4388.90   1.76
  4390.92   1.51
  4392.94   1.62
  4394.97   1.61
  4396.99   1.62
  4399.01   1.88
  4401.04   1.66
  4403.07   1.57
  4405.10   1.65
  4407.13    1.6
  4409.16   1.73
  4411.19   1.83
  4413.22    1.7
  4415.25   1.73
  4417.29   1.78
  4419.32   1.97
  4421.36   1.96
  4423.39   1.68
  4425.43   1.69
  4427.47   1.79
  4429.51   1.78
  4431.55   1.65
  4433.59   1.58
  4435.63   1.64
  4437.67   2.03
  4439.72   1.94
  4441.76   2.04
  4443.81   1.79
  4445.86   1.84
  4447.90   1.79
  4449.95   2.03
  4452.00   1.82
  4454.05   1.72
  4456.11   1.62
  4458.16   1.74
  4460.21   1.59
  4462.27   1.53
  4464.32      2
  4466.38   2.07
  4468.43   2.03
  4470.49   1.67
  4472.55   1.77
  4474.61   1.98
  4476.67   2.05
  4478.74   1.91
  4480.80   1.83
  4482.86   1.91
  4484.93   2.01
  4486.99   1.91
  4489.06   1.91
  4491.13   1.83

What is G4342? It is -0.01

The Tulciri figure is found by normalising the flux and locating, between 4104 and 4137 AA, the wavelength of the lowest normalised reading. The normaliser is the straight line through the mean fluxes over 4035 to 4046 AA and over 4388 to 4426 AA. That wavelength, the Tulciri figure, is 4124.35 AA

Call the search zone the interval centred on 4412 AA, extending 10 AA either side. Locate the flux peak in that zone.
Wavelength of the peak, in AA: 4419.32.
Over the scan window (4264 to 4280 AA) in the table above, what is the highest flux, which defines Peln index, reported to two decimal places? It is 1.75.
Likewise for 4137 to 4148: 1.56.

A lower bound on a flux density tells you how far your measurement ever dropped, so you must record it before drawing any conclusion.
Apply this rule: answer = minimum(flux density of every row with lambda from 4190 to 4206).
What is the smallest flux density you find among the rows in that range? 1.04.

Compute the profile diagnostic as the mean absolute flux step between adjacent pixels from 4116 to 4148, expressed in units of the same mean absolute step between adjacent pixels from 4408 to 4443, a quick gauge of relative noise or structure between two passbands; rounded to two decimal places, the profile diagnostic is 1.19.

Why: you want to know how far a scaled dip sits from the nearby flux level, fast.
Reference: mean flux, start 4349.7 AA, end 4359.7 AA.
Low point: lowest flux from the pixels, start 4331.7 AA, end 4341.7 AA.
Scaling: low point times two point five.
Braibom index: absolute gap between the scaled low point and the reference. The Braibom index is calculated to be 1.9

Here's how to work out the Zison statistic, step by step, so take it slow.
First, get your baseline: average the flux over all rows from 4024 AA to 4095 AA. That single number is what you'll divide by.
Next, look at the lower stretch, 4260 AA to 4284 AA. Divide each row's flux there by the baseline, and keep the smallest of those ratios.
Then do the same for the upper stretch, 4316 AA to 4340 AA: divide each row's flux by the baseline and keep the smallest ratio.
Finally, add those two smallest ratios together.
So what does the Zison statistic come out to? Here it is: 1.9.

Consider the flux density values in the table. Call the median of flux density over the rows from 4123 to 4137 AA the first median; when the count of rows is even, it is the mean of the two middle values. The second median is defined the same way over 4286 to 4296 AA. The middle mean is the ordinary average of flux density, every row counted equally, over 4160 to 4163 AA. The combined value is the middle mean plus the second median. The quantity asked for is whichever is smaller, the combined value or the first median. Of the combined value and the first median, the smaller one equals 1.35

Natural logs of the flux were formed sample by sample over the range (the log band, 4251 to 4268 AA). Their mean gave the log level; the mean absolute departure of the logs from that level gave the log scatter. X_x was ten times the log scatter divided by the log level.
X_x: 1.0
